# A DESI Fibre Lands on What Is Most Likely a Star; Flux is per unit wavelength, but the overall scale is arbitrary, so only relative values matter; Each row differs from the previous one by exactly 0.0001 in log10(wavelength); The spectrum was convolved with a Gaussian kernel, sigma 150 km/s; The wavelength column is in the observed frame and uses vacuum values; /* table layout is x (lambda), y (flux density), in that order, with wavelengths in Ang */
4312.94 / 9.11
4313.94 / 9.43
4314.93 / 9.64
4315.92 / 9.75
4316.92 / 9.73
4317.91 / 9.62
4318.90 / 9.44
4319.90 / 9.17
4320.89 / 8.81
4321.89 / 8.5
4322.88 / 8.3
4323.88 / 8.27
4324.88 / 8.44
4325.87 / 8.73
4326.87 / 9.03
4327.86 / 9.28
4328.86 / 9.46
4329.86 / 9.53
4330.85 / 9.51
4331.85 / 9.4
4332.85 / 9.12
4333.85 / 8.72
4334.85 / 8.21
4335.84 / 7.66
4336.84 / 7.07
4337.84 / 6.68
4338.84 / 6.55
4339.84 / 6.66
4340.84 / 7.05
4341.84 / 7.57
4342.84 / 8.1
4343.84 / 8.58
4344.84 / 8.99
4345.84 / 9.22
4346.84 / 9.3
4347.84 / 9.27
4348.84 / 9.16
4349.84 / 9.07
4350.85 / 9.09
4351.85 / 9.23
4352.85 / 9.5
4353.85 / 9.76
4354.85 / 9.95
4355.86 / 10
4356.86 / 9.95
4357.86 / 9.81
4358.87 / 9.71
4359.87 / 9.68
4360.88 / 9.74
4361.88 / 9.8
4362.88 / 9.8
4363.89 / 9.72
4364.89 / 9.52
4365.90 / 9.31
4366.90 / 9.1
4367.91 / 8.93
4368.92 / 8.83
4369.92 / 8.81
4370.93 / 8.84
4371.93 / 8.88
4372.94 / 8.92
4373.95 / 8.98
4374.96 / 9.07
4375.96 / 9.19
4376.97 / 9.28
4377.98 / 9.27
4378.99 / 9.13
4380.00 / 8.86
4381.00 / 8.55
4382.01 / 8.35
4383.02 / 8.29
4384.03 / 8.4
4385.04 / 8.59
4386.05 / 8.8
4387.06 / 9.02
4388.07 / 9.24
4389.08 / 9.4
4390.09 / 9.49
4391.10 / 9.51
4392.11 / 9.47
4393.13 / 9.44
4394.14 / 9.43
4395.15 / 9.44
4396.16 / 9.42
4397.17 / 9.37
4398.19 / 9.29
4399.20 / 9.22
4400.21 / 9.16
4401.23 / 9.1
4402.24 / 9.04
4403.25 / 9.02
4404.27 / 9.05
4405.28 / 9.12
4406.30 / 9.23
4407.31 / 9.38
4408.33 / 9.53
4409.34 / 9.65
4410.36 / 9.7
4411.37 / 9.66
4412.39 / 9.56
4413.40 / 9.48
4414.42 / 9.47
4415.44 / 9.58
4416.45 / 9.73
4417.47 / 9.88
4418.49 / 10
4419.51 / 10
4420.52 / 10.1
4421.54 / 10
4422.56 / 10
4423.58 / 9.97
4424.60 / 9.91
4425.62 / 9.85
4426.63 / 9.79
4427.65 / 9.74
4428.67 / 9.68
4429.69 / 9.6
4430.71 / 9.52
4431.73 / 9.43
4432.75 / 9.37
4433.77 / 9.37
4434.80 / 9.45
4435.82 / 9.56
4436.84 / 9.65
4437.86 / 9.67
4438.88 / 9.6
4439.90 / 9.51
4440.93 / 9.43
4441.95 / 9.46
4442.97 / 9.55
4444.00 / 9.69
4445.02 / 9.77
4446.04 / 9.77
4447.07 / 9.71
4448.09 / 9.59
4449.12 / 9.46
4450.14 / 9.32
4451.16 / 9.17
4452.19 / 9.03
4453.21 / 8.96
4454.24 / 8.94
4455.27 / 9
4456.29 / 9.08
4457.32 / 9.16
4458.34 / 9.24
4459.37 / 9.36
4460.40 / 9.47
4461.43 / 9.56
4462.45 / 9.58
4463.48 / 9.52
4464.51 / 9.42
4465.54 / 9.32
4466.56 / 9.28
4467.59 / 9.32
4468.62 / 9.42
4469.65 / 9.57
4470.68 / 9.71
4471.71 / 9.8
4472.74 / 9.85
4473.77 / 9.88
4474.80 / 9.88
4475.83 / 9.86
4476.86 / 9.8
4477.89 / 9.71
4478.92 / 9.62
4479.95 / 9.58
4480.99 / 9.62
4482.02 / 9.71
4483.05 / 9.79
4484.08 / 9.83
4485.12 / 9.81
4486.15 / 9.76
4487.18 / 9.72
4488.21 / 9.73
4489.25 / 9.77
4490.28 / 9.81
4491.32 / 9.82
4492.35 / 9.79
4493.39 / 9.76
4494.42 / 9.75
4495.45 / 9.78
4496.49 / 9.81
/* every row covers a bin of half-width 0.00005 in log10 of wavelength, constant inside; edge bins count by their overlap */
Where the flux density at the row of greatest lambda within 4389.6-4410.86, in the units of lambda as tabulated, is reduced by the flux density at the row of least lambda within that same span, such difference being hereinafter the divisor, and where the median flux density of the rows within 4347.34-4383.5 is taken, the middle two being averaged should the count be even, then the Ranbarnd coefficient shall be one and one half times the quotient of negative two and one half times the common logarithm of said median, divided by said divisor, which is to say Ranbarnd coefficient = -17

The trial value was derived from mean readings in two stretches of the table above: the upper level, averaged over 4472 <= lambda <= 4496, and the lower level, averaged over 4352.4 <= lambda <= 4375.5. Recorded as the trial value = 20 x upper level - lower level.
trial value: 186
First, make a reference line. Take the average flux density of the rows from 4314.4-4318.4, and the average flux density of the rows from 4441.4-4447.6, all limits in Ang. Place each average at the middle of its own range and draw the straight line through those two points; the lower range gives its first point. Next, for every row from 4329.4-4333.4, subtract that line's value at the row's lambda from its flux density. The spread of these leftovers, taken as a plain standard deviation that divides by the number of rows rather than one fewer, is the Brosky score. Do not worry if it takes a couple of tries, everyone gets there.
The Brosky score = 0.2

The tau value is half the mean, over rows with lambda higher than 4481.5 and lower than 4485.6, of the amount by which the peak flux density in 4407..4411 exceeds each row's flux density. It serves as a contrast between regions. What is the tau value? -0.04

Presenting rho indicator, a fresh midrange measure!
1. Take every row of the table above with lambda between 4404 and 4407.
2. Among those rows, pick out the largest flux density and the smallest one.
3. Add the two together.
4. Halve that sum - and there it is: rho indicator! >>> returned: 9.14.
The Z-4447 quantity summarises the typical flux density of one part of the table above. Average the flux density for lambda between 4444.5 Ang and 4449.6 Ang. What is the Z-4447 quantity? 9.66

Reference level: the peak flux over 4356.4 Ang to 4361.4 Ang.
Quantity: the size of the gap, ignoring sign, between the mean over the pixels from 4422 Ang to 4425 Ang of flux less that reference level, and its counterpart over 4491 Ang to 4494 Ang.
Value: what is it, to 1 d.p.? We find 0.2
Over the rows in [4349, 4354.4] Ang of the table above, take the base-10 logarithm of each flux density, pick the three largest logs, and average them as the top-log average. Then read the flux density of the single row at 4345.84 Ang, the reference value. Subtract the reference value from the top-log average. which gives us -8.24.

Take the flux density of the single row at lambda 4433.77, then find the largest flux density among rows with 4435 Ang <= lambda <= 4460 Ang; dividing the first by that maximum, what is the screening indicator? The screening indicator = 0.96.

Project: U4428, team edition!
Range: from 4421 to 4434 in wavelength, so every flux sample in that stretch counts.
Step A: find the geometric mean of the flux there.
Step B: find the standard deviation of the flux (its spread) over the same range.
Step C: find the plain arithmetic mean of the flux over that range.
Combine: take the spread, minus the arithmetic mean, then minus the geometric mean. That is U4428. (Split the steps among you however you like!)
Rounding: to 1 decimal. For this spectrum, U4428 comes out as -19.2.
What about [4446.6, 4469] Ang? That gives -18.4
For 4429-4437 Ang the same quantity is -18.9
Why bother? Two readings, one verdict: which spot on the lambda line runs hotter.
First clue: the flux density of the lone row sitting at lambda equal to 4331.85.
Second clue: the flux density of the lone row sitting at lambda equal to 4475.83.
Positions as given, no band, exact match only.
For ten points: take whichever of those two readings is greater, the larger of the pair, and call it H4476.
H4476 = 9.9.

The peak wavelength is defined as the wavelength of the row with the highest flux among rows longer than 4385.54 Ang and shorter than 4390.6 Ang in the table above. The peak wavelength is 4390.09 Ang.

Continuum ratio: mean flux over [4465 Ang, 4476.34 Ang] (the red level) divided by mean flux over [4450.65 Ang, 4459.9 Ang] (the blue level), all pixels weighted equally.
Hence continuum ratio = 1.06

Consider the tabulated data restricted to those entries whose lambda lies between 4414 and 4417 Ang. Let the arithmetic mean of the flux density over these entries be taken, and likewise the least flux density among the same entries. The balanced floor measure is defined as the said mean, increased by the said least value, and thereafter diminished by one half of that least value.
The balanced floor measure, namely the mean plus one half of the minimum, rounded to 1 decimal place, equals 14.3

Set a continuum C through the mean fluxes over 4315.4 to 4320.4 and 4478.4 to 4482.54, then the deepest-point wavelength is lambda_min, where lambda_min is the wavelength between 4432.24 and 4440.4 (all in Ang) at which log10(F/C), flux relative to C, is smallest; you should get 4433.77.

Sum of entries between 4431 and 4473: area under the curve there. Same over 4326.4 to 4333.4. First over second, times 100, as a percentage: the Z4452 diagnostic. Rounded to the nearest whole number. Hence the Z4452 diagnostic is 593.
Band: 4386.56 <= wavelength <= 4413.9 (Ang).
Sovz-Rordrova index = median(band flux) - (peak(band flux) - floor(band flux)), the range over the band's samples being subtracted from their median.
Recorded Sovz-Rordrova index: 8.7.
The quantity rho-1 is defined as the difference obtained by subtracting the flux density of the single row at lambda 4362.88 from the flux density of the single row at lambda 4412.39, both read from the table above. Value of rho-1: -0.24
